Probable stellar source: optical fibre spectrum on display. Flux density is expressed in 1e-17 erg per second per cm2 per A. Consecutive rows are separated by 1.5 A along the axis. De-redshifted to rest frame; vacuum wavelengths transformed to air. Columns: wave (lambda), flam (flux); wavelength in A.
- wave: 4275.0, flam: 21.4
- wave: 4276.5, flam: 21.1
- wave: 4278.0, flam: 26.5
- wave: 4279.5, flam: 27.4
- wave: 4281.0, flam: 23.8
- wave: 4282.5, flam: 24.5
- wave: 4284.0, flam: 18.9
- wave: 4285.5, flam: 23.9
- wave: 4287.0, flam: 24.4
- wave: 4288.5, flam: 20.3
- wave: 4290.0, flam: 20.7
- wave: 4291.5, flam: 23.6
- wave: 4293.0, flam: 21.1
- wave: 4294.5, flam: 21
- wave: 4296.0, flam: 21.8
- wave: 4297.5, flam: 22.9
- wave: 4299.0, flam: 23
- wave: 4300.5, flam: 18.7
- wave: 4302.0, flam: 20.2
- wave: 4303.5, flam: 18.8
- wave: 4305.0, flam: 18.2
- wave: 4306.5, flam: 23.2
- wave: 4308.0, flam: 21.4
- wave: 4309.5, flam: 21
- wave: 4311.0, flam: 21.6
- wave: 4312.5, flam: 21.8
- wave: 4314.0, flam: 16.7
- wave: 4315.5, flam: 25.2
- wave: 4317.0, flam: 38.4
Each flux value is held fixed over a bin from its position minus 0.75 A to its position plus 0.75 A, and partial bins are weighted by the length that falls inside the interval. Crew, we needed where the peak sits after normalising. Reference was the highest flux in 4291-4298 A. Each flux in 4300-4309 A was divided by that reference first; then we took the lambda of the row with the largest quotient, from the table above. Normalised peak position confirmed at 4306.5 A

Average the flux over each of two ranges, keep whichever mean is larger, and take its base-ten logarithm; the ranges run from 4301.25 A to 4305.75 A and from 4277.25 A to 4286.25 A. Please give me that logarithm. 1.38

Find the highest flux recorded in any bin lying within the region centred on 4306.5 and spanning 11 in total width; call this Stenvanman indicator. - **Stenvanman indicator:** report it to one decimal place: 23.2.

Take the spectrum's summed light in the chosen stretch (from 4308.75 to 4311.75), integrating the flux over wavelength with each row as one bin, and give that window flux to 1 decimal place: 63.9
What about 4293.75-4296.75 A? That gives 64.2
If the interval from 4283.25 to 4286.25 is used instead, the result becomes 64.2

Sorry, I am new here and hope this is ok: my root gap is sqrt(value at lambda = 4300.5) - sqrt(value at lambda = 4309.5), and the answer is -0.3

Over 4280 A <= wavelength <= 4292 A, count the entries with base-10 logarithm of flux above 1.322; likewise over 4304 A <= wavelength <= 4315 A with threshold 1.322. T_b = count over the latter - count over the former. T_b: 0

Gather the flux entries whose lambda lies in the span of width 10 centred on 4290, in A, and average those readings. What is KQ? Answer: 22.1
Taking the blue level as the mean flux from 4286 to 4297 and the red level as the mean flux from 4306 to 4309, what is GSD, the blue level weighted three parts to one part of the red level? 22.0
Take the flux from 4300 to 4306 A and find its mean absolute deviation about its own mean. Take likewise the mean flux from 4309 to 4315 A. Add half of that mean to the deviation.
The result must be 10.8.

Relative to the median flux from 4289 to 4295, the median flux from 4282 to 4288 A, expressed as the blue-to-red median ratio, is 1.15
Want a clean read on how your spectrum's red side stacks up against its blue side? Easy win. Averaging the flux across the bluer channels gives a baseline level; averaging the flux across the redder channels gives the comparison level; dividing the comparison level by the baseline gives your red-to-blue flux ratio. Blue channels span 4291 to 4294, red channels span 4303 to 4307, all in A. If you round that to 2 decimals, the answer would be 0.90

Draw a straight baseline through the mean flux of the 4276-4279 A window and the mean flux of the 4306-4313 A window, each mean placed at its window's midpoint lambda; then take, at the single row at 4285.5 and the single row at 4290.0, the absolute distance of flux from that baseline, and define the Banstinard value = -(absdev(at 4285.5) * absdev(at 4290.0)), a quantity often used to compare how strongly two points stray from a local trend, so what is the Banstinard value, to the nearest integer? -1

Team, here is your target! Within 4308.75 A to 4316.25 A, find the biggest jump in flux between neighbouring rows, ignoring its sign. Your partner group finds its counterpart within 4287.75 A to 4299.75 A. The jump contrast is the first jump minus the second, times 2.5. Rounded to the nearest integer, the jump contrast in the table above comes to 14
